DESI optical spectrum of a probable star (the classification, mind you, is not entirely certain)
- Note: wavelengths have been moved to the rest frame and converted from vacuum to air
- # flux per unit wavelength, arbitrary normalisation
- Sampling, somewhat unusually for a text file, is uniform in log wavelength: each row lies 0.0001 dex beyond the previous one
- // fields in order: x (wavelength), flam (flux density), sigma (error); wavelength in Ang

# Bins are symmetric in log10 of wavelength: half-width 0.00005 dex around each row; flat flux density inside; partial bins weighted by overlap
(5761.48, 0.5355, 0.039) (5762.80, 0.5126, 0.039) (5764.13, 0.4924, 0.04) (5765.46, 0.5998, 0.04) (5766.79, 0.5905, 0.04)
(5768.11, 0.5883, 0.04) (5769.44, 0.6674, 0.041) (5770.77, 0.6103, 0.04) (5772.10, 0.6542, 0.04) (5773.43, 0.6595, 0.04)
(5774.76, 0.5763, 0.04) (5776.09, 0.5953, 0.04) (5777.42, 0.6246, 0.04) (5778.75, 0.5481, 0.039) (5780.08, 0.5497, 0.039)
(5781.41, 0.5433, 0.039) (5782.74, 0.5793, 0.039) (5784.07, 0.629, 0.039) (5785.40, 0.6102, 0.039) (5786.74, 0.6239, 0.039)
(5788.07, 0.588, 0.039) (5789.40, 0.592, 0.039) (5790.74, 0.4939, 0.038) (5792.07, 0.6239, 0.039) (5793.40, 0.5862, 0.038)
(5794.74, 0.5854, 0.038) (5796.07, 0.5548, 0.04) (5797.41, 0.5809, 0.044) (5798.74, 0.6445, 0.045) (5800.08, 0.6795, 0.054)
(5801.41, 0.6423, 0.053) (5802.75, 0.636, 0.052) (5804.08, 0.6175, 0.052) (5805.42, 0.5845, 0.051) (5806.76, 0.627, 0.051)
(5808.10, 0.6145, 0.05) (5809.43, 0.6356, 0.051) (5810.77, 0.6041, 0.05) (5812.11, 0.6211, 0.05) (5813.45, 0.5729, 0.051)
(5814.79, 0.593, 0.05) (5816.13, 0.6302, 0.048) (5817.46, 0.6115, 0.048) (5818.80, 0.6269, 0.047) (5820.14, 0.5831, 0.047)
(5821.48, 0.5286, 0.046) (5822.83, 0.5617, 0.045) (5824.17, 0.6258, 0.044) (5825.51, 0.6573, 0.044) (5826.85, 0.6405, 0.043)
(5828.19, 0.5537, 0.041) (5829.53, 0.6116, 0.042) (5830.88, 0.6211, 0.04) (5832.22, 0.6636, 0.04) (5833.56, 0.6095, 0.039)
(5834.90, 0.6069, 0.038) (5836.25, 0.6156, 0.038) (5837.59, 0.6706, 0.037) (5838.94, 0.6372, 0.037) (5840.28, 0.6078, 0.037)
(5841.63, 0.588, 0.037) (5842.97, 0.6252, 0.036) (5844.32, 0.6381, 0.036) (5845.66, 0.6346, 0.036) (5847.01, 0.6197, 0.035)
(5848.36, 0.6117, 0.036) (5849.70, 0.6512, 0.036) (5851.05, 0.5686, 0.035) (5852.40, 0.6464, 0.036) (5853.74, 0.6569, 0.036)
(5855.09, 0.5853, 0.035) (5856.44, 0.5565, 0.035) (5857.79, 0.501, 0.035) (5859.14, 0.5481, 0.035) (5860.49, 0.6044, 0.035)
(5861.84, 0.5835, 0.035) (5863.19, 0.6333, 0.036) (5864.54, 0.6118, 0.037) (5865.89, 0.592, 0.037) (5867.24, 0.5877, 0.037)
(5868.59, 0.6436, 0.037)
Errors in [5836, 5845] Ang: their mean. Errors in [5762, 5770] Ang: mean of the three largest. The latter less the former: 0.0035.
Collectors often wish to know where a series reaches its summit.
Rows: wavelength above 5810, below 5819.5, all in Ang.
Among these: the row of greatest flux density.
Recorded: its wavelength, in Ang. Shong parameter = 5816.13 Ang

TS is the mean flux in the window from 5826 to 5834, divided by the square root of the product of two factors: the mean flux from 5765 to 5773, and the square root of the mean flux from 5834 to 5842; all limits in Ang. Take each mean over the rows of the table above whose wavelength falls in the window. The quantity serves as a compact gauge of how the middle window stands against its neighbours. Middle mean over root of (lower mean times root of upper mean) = 0.88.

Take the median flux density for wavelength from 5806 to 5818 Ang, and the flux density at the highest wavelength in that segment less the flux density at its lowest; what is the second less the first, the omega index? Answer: -0.63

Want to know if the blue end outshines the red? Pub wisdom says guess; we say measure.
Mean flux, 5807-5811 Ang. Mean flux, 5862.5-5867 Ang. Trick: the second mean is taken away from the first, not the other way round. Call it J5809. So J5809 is 0.01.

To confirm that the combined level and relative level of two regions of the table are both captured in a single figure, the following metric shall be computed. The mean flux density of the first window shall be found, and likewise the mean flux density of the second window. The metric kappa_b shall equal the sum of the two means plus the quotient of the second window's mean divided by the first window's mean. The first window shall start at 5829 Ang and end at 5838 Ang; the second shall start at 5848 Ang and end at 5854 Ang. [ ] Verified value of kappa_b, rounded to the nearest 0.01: 2.25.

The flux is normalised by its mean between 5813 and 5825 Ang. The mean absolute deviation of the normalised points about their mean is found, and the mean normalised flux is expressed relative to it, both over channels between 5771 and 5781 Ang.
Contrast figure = 16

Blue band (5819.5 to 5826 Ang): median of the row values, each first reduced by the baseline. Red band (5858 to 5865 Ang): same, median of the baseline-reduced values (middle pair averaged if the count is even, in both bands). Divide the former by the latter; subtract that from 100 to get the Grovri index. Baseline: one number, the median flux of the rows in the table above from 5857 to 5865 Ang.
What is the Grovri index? 101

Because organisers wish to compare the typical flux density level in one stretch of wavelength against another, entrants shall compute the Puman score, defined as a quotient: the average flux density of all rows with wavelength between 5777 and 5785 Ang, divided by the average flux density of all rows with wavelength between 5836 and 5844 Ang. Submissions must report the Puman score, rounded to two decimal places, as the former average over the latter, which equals 0.93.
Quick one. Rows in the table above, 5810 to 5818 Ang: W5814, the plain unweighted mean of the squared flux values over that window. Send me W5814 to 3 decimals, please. 0.367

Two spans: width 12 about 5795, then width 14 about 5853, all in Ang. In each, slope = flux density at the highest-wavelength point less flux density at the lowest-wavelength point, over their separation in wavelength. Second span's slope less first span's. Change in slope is -0.014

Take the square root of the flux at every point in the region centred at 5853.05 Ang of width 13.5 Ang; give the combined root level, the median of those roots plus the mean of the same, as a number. 1.54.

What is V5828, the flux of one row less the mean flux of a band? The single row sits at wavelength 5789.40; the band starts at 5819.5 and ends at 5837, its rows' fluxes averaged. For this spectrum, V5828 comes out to -0.014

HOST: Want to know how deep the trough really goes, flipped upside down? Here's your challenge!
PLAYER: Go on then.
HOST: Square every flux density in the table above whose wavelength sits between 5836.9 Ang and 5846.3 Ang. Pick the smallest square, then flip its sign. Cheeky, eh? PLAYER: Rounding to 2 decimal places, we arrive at -0.35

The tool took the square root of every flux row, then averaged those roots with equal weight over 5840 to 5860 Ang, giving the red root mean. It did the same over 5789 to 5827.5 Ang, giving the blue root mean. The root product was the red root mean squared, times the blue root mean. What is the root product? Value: 0.468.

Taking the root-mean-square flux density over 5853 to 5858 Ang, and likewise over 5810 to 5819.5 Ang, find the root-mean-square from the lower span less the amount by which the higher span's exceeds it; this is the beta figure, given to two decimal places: 0.64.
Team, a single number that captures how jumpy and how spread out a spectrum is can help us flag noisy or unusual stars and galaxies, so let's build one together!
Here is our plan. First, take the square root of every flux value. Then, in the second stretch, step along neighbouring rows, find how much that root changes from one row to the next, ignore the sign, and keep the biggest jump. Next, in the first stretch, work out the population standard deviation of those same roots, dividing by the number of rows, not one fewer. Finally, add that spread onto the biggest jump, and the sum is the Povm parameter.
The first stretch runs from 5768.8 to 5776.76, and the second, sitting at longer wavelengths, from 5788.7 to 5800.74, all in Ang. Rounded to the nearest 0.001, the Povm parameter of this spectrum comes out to 0.109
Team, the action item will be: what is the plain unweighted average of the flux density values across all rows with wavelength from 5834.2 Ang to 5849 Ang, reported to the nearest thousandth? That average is 0.623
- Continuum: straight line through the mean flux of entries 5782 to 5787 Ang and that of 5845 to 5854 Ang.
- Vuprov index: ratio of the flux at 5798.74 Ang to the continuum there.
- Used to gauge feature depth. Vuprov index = 1.05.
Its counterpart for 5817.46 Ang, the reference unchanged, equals 0.99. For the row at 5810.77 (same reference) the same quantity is 0.98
